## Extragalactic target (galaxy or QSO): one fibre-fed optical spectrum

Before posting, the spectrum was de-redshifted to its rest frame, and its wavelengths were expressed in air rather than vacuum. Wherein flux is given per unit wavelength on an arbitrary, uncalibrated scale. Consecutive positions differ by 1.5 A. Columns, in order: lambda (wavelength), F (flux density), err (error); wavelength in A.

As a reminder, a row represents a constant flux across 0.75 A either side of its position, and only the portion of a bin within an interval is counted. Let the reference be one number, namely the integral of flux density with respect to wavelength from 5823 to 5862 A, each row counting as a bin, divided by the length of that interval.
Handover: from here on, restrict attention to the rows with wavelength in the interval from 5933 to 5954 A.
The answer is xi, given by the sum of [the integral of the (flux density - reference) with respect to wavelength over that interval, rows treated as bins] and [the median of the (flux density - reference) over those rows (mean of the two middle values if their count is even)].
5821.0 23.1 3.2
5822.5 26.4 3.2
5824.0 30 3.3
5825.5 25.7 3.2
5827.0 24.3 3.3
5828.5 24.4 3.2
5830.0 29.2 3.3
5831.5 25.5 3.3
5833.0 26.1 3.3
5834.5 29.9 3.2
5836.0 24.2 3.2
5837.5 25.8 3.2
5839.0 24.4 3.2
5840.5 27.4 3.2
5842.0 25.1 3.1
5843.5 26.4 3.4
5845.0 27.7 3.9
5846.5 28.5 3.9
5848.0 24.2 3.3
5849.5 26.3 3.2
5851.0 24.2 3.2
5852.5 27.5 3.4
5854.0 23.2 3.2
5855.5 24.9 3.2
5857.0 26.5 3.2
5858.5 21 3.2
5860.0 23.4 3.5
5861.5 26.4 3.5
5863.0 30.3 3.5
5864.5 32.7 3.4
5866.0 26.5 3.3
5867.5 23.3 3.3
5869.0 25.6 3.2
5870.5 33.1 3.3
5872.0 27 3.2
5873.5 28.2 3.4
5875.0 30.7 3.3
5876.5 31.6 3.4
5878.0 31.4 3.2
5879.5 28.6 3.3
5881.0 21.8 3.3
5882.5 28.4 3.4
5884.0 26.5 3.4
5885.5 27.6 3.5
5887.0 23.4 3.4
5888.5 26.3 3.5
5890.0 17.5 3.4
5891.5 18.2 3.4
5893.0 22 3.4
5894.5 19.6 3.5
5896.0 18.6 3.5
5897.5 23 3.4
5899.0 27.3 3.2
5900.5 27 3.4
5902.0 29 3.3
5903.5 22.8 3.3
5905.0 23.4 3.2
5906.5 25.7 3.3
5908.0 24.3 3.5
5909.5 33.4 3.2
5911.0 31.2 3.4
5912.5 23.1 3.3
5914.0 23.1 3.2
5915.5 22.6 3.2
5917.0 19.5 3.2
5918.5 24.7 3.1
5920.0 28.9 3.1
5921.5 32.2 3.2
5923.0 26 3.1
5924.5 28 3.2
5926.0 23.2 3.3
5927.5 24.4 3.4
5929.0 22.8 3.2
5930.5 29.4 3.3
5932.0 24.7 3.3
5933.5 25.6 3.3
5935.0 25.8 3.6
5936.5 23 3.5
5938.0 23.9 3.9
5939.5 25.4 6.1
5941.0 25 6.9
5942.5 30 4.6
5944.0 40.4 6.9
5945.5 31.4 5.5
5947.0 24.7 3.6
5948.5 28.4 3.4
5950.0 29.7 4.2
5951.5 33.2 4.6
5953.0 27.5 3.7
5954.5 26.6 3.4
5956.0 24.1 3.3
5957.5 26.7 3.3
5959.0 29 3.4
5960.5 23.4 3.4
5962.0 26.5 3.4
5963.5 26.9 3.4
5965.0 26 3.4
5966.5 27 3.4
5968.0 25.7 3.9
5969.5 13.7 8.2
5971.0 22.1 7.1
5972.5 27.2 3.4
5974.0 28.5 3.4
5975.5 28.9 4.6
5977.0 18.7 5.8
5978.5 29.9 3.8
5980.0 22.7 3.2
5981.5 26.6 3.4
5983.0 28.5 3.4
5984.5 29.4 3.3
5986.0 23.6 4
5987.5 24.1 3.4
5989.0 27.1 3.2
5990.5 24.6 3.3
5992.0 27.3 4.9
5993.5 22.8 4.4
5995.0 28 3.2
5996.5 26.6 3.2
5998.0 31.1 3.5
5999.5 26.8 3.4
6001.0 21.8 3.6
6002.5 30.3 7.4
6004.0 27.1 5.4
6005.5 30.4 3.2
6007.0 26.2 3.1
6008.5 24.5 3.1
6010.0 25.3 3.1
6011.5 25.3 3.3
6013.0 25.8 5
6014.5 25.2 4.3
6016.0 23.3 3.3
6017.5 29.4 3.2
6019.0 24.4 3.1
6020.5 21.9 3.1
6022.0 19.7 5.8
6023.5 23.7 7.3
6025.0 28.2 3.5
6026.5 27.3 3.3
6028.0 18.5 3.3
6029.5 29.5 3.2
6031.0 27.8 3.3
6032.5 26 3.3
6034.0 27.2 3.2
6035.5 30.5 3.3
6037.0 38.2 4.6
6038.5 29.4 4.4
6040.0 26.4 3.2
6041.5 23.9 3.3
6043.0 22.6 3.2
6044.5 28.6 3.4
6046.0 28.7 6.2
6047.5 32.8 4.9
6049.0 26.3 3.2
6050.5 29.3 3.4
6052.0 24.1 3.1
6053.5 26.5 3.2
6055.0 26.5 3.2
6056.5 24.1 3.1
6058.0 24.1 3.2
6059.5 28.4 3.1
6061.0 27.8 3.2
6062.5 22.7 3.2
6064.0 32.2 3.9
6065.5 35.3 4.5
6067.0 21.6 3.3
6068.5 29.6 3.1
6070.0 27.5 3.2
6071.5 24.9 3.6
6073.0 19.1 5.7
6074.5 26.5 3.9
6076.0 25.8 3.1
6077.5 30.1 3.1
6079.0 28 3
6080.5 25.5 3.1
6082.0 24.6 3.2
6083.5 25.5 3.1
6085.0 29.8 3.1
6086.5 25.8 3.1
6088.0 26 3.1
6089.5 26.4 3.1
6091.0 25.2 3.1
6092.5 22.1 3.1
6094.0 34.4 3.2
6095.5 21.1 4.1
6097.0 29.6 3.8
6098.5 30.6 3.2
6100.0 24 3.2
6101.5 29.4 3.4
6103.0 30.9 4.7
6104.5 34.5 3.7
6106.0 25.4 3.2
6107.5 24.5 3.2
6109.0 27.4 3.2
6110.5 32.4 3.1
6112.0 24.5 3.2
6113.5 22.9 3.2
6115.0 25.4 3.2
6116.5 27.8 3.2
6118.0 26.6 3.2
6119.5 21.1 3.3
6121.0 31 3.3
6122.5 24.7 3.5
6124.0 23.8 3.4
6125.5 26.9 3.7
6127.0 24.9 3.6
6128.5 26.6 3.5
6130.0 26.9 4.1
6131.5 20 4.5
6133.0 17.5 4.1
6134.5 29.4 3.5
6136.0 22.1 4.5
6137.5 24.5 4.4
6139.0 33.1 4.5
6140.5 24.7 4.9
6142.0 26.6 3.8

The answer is 49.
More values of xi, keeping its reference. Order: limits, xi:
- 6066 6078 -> -1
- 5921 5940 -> -4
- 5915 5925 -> 2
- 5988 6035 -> 4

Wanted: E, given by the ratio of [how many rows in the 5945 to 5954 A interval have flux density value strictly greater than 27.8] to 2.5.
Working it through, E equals 1.6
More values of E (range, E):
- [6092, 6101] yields 1.2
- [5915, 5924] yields 0.8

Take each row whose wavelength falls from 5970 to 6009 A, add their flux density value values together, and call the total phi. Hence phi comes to 685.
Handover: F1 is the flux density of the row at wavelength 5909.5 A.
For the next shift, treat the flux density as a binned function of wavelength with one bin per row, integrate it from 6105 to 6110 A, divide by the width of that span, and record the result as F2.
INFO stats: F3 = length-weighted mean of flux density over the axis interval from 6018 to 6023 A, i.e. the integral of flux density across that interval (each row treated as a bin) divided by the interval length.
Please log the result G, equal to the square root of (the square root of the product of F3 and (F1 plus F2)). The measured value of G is 6.06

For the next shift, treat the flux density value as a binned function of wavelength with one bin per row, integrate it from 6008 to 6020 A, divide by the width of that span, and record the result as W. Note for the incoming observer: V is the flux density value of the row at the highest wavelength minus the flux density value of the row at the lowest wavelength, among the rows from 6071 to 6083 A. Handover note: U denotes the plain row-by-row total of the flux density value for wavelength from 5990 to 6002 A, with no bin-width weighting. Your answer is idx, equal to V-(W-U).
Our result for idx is 183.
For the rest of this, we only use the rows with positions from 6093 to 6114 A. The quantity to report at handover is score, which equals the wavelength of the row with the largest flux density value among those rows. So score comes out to 6104.5 A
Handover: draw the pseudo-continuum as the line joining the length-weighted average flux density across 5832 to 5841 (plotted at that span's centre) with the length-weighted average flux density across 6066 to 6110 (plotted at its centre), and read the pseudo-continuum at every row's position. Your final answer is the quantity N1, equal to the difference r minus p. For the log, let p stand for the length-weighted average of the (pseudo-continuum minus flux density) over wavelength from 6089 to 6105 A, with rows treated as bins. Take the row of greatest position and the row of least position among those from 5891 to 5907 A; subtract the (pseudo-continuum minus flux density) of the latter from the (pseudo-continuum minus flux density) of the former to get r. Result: -6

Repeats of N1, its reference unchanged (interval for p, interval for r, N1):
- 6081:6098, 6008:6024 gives 0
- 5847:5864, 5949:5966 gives 3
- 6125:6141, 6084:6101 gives 4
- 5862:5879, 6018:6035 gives 0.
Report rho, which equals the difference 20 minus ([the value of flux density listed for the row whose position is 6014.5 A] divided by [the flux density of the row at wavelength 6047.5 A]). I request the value 19.2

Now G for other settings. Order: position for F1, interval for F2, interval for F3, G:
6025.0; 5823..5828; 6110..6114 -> 6.17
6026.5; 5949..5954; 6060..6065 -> 6.33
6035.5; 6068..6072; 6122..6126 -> 6.17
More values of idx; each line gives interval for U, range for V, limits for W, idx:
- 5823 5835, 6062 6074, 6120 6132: 186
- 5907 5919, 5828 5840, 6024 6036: 175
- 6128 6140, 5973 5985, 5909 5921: 175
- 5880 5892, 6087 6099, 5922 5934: 169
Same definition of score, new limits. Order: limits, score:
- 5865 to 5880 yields 5870.5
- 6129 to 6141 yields 6139.0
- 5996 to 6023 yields 5998.0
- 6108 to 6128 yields 6110.5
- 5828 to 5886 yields 5870.5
